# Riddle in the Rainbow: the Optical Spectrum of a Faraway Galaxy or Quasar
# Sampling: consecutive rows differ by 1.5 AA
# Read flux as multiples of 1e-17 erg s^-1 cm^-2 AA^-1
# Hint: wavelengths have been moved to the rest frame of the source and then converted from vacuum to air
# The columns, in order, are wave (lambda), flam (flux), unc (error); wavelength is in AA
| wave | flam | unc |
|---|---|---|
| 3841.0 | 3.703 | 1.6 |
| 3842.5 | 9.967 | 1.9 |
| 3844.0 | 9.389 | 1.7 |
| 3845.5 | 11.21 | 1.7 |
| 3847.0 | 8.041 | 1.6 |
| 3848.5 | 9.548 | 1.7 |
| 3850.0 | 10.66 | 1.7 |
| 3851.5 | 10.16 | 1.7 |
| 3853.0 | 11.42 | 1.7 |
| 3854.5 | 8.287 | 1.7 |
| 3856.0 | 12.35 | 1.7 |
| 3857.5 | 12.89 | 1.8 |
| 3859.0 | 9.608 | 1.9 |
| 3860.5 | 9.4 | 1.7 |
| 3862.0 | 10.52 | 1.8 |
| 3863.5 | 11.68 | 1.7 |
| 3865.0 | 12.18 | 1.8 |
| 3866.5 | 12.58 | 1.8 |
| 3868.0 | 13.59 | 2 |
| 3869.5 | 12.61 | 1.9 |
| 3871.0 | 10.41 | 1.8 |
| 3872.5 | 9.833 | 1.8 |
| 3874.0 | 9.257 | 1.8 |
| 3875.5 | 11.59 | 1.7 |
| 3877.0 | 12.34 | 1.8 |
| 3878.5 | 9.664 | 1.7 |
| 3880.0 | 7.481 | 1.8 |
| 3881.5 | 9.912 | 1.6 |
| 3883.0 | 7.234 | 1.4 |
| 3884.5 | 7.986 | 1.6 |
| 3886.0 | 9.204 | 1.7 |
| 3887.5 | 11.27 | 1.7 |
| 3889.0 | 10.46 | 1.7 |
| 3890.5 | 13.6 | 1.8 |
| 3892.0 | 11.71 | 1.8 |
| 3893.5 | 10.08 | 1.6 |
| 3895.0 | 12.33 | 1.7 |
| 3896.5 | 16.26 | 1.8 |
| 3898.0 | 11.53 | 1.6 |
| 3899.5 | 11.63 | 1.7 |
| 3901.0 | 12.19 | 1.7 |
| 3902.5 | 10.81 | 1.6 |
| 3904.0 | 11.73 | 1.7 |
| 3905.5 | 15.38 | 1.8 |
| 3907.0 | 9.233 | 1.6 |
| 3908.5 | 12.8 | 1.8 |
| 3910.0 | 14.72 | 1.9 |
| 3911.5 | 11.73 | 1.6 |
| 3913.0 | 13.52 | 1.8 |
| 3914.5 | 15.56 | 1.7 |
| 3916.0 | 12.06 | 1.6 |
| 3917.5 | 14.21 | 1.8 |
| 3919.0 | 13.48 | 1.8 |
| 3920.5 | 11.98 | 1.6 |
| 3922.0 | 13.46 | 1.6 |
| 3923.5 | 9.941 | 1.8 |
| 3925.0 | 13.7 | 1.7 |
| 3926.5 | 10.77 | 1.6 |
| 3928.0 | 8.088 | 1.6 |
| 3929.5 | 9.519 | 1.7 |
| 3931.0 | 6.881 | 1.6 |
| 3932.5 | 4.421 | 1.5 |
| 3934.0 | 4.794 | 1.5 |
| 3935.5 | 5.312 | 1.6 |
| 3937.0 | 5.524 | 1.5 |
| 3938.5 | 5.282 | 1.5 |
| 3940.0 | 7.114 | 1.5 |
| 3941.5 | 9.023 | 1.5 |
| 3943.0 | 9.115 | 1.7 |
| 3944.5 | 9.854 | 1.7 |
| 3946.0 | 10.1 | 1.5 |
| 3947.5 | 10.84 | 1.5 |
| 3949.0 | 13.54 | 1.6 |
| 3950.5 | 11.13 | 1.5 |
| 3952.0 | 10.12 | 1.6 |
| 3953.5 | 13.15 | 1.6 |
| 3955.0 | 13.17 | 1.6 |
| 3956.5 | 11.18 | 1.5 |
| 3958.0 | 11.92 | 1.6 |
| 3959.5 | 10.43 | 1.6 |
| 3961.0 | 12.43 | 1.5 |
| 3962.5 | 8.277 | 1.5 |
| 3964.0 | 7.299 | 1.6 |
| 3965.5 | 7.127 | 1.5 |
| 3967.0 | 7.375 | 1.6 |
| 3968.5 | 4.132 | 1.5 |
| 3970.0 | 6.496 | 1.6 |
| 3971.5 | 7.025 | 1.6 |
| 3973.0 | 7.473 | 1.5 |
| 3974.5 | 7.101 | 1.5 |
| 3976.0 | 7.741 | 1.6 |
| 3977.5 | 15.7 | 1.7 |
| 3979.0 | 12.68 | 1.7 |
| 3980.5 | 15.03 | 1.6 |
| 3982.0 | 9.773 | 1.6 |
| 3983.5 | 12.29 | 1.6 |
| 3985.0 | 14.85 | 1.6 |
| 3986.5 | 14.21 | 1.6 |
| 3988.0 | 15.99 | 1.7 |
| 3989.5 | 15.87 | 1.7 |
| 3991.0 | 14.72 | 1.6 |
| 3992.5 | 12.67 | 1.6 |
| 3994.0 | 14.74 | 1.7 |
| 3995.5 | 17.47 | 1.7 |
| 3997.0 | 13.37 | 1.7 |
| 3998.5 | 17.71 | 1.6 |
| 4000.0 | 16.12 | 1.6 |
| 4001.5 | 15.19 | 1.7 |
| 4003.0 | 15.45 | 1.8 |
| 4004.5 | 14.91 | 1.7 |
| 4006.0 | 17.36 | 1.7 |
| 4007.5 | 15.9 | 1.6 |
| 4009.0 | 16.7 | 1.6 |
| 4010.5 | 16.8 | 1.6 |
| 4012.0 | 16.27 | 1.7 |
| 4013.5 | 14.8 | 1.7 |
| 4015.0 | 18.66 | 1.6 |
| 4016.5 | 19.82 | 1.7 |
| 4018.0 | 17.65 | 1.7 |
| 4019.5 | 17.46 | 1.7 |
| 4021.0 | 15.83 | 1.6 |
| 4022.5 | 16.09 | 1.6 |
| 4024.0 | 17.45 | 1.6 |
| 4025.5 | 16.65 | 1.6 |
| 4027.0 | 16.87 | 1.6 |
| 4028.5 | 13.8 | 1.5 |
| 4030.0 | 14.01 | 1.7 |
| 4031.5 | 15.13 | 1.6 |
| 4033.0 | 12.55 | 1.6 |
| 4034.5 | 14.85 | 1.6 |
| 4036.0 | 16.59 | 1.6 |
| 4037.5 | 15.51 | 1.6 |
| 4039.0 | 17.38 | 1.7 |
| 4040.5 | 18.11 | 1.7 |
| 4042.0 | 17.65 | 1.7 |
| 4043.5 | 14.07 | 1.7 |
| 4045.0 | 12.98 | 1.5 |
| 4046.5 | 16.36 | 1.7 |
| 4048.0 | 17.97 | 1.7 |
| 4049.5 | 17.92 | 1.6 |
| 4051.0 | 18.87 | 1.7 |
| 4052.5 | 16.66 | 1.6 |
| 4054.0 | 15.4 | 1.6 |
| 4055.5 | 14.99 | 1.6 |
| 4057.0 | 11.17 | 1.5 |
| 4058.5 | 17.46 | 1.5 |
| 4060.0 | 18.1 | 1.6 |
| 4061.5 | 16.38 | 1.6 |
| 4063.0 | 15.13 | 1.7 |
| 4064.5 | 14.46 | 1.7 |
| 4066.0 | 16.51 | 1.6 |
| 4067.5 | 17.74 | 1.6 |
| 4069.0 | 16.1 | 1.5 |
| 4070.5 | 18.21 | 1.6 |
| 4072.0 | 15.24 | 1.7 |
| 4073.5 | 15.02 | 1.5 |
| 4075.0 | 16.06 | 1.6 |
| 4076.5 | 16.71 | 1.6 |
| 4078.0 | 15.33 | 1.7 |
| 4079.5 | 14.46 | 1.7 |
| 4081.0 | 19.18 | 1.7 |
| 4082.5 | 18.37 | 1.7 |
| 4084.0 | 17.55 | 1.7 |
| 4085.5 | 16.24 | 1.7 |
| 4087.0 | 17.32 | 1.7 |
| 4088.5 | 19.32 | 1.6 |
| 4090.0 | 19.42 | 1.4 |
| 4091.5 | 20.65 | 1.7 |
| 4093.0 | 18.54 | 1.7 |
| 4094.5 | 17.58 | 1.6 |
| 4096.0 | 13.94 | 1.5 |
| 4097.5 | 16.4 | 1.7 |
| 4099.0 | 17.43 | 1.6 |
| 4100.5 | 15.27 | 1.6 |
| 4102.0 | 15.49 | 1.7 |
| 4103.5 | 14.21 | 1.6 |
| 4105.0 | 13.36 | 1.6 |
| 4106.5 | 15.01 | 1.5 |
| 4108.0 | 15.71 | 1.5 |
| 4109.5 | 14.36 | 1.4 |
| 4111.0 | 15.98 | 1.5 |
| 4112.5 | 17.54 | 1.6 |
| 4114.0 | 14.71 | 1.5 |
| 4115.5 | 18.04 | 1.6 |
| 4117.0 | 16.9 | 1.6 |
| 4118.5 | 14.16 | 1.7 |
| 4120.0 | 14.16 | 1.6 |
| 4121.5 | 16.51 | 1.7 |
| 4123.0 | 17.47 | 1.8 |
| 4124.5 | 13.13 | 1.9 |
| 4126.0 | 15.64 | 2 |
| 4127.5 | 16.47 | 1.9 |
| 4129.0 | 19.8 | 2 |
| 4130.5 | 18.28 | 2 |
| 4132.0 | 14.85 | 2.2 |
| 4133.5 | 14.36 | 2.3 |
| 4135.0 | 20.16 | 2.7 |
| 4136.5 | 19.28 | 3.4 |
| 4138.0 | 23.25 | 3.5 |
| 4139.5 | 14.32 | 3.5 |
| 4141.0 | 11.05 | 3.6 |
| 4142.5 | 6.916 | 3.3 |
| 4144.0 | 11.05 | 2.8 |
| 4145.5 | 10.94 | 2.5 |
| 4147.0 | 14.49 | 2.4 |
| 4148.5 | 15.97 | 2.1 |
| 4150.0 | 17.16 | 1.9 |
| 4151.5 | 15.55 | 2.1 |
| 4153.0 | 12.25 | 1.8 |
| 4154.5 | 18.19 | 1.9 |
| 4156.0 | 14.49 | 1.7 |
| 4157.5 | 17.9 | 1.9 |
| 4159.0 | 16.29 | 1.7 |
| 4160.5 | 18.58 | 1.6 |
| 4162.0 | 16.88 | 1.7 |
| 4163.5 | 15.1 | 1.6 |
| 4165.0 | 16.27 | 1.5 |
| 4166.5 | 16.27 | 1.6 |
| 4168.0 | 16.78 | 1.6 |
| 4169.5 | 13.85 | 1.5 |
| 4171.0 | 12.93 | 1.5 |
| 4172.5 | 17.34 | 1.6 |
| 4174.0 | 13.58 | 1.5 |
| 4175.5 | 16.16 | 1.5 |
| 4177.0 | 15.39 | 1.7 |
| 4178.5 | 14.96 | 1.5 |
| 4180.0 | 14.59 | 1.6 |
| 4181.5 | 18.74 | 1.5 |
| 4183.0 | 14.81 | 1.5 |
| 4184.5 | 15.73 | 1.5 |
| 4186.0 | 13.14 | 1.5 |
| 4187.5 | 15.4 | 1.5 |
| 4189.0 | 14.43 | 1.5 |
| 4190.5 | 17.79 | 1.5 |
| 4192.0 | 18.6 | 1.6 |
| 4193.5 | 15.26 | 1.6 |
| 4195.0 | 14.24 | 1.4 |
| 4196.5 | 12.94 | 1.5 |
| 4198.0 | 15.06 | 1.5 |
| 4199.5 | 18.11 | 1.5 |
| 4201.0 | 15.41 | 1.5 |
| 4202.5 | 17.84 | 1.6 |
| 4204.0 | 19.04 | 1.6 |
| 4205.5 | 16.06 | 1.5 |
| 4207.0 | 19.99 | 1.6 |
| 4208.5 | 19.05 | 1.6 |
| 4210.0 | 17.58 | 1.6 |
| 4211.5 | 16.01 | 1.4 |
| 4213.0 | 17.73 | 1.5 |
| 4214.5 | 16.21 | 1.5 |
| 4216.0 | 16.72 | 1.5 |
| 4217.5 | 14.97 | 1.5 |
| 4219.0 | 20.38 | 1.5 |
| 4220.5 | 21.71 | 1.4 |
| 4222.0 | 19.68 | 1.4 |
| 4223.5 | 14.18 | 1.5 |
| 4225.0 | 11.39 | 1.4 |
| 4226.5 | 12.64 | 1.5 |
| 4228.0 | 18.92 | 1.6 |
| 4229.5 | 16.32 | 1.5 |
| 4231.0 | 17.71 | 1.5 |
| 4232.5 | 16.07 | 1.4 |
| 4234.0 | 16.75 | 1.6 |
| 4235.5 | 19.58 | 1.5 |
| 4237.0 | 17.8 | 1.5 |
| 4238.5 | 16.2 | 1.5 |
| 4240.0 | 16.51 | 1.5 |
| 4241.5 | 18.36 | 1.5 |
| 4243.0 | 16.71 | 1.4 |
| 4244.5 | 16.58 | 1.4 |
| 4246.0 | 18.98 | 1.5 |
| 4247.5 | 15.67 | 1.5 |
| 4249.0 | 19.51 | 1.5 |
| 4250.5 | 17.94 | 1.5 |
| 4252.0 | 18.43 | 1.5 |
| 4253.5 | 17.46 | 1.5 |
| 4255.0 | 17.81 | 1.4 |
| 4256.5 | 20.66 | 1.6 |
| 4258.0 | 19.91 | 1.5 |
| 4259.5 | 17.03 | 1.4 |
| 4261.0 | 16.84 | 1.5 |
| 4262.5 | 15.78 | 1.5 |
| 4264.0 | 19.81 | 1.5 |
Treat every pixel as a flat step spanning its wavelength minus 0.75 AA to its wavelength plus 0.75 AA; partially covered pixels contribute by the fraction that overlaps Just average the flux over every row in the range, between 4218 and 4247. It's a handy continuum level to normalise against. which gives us 17.2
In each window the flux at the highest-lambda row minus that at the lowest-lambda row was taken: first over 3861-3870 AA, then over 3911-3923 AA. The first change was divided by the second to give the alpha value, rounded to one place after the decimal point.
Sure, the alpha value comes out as 1.2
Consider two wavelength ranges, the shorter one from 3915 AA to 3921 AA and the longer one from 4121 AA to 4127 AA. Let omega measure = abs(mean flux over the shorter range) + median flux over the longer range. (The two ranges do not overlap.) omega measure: 29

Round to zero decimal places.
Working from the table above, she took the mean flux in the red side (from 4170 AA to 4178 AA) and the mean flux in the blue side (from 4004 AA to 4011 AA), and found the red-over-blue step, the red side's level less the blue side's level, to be -1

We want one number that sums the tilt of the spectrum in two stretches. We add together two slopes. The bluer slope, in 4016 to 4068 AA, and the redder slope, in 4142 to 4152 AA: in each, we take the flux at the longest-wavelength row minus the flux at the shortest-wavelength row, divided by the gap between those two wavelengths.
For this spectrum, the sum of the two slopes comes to 0.92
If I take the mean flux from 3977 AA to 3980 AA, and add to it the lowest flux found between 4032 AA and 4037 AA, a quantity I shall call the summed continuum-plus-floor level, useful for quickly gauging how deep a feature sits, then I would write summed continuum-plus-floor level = 26.7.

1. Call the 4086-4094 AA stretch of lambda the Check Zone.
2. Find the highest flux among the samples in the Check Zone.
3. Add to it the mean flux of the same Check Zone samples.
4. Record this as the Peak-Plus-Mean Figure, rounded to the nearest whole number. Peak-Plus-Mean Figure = 40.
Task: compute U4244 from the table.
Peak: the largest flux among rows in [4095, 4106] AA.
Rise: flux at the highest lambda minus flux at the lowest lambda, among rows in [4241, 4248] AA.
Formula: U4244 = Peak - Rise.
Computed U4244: 20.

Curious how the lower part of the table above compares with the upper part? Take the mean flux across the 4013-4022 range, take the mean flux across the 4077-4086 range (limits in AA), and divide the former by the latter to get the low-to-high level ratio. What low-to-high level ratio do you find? 1.03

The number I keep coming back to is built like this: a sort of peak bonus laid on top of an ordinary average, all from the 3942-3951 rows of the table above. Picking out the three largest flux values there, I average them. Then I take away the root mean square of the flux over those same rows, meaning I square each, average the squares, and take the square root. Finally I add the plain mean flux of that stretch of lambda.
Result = 11.7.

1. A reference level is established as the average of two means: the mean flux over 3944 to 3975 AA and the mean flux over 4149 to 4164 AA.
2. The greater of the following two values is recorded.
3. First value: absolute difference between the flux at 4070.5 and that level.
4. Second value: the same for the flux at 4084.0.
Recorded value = 5.3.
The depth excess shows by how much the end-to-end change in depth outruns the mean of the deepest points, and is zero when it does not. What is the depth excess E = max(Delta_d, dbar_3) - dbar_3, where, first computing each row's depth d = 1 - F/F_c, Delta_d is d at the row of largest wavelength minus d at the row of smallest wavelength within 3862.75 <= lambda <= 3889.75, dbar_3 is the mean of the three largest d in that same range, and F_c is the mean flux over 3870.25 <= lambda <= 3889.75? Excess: 0.0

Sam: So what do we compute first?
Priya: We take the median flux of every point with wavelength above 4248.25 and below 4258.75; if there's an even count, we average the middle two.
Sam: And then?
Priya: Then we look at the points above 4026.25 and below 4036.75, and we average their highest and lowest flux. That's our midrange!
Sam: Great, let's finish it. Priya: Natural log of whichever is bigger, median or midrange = 2.914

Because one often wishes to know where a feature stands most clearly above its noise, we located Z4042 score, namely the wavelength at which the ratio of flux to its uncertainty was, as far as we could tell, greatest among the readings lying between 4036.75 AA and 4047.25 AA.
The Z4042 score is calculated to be 4040.5 AA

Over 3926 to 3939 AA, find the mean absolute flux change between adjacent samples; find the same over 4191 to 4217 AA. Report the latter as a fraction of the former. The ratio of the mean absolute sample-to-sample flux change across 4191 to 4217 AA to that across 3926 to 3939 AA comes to 1.5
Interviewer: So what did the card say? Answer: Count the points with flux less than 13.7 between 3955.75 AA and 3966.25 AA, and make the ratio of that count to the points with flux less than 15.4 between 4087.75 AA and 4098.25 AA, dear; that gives 7.0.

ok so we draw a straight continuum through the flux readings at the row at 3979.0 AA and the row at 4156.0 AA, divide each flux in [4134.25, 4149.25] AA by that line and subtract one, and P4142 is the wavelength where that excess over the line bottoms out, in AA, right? 4142.5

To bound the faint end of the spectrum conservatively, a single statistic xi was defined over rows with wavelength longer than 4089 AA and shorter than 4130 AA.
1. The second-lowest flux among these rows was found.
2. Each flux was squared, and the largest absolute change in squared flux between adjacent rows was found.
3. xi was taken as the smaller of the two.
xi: 13.4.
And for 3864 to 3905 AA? 7.5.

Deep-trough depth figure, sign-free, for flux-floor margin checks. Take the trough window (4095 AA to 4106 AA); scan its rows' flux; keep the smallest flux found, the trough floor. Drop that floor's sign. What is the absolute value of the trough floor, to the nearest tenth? 13.4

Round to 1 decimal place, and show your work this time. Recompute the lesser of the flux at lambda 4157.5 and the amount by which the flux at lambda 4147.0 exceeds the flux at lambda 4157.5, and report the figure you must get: -3.4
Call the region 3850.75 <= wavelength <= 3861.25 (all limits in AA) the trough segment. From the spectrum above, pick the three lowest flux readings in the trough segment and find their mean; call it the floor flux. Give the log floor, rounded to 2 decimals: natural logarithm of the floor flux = 2.21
